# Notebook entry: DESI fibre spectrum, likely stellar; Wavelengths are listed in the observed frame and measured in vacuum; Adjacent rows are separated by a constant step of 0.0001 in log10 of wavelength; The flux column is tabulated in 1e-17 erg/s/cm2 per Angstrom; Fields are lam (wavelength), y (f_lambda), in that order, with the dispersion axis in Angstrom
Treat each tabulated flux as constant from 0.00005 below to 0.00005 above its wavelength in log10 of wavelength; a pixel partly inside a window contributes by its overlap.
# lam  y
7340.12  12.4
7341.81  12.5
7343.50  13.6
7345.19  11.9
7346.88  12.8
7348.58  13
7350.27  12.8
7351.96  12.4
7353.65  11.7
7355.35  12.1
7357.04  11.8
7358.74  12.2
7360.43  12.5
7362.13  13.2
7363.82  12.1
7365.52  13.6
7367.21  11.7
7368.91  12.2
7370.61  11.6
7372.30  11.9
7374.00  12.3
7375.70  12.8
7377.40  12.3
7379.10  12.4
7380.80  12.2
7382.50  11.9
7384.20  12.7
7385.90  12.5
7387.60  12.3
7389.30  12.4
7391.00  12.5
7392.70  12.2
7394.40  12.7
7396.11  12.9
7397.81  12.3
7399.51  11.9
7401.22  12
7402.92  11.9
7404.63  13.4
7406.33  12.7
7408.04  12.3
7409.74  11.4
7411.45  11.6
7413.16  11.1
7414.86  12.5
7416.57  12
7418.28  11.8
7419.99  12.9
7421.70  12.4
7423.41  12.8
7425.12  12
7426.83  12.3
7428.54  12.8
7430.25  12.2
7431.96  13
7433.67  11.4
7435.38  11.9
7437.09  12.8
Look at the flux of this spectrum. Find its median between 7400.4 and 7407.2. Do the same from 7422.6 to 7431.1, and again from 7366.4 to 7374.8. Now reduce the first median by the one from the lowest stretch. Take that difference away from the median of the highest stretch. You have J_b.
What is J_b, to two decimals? 11.85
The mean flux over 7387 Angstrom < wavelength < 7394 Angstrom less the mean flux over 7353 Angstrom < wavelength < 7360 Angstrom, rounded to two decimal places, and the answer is 0.40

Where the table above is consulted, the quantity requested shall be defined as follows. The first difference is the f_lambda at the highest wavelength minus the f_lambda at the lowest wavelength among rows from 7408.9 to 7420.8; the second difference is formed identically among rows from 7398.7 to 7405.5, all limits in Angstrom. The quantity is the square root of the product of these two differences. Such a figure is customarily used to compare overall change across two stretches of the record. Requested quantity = 1.50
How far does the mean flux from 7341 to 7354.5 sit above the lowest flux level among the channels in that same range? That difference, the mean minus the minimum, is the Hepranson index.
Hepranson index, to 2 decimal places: 0.89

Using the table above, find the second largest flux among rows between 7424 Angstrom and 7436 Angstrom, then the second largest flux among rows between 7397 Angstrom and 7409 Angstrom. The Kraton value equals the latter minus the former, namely -0.10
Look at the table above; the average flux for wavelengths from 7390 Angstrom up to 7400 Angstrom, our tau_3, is 12.4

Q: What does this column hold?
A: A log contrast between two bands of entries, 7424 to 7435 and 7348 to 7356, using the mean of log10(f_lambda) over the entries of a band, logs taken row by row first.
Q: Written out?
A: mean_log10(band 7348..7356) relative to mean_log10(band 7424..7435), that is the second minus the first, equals 0.004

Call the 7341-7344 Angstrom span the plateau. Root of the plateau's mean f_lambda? 3.61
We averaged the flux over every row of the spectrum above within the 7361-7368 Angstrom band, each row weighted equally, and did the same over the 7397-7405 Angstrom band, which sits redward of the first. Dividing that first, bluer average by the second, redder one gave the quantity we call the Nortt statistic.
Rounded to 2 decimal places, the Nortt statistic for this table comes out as 1.03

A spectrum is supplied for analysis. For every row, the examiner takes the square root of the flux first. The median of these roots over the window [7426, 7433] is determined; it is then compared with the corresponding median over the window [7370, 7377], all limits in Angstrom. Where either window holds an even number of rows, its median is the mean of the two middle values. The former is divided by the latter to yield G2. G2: 1.02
